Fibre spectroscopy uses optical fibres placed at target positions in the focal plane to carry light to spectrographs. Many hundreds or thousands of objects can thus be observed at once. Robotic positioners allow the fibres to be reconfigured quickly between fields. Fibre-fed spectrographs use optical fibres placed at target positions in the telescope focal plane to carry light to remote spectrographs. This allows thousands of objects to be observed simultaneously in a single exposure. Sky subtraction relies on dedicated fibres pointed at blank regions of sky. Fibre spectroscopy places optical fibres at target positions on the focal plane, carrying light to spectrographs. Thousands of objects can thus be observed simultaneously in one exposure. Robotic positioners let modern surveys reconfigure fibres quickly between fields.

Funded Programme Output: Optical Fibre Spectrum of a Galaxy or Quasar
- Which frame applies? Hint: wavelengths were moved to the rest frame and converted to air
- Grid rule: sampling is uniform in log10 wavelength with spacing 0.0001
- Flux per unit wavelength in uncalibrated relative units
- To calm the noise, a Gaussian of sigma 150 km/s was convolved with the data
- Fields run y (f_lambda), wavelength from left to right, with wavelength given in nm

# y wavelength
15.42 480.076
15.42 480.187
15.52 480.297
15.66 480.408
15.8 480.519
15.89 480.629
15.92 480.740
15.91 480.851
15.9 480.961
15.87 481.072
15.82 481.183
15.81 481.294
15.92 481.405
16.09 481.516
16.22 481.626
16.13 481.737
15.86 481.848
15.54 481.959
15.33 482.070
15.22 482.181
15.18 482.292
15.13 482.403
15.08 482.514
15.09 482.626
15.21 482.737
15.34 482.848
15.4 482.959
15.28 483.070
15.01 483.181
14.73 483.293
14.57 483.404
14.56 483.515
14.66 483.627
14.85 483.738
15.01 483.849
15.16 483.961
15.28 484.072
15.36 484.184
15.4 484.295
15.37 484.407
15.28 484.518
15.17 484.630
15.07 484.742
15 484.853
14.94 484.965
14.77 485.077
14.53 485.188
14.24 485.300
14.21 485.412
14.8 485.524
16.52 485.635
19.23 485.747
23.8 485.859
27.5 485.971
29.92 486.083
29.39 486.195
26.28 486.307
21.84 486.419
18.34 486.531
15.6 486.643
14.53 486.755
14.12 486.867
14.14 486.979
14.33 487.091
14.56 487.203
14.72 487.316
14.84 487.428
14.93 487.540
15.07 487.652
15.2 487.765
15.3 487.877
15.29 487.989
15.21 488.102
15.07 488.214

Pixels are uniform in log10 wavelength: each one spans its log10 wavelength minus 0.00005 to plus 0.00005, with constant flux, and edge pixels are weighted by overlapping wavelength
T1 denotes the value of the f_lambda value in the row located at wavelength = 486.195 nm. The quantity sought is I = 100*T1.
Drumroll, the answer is 2939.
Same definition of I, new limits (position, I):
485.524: 1480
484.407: 1537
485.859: 2380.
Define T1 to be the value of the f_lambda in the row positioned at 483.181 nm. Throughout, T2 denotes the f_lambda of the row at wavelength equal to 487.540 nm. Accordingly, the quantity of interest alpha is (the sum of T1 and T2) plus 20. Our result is 49.9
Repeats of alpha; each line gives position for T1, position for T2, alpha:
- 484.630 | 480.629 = 51.1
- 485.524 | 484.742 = 49.9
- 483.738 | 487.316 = 49.6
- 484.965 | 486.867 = 49.1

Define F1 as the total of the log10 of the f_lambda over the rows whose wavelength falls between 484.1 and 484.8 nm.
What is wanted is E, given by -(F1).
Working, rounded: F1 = 7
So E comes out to -7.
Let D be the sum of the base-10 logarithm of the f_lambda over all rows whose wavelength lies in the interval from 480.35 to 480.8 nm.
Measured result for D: 4.80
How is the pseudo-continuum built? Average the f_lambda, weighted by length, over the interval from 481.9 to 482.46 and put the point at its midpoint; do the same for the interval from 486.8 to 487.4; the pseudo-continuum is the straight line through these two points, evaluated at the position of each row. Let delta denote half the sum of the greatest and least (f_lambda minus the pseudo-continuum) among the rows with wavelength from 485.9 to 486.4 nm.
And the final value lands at 13.54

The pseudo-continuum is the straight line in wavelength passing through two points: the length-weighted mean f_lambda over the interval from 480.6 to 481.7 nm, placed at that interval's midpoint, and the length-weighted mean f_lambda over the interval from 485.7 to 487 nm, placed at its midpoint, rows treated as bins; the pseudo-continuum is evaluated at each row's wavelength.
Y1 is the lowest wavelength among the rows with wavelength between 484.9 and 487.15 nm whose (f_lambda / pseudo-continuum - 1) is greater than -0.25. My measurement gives 485.635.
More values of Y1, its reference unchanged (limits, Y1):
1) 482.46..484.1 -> 482.514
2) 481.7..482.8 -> 481.737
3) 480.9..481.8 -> 480.961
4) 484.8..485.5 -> 484.853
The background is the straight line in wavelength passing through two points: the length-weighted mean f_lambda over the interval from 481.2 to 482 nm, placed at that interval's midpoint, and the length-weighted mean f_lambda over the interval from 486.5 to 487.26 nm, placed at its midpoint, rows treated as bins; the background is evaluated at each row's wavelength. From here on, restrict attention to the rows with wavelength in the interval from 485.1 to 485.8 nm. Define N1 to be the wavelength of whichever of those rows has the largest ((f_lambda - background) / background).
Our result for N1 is 485.747 nm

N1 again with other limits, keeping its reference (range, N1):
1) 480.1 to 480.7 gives 480.629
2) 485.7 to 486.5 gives 486.083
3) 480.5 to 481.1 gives 480.961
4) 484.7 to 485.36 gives 484.742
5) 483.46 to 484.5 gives 484.295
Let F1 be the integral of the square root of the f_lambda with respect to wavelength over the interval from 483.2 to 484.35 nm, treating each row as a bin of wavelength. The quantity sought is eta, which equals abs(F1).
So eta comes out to 4.447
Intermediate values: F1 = 4.45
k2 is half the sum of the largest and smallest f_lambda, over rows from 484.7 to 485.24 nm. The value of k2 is 14.8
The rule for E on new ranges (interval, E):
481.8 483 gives -13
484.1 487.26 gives -35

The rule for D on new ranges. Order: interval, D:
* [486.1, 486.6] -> 5.49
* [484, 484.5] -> 4.74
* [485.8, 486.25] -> 5.76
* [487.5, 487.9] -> 4.72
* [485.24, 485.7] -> 4.69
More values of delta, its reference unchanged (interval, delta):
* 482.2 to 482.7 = -0.12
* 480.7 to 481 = 0.38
